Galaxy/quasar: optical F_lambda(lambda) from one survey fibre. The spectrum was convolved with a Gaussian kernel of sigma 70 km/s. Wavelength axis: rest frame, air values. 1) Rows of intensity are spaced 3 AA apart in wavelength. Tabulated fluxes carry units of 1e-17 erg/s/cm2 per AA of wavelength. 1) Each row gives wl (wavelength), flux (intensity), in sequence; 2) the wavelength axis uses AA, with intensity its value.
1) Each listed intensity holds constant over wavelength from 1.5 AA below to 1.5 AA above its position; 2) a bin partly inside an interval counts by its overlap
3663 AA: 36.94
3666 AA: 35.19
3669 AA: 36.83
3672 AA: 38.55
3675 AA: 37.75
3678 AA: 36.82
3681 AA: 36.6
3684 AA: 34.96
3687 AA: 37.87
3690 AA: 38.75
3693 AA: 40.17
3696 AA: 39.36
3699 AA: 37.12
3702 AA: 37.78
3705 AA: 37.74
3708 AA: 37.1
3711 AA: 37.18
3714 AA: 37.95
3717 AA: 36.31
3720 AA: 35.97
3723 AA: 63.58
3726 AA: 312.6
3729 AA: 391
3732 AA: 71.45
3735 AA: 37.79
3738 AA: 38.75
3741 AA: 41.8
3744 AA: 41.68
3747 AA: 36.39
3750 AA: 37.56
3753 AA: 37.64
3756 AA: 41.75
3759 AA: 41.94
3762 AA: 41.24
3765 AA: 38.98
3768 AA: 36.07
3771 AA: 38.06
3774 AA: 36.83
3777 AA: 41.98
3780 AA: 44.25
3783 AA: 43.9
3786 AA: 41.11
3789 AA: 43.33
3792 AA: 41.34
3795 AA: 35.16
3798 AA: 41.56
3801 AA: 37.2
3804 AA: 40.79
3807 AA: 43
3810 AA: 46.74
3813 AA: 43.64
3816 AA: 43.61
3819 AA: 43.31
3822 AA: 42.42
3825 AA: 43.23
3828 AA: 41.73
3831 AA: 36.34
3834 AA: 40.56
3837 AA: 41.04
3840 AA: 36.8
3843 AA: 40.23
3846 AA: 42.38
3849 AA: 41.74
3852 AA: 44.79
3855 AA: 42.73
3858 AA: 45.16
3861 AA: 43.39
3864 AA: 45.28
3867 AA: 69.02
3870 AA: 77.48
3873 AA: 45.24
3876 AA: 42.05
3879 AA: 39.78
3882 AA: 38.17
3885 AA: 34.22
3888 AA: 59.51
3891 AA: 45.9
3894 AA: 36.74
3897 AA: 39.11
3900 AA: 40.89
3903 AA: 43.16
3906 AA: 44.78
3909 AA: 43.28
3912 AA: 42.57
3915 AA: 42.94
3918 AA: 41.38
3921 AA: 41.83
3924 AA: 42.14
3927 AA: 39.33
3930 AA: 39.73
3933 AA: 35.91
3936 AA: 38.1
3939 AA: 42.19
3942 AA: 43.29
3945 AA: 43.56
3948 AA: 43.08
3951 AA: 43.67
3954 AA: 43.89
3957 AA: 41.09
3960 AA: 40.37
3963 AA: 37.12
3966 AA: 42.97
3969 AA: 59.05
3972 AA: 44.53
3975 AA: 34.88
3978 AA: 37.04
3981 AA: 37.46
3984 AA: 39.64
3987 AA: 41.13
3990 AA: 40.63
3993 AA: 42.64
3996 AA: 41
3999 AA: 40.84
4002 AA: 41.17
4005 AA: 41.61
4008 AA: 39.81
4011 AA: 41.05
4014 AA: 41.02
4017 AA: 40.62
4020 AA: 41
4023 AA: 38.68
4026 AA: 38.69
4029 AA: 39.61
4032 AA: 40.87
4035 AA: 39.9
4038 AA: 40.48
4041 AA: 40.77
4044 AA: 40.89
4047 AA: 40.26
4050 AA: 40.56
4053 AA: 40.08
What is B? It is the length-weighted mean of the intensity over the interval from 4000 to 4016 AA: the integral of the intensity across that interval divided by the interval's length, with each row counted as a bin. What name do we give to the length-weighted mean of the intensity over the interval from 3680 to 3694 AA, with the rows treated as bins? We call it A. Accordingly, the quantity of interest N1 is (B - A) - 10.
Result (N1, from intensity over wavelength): -6.7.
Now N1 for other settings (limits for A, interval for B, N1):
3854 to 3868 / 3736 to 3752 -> -19.5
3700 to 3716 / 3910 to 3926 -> -5.4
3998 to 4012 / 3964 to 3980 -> -7.6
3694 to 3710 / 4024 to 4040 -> -8.0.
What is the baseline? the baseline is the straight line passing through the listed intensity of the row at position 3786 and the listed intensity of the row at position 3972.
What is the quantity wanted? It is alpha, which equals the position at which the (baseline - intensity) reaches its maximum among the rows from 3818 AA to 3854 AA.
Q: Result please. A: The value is 3831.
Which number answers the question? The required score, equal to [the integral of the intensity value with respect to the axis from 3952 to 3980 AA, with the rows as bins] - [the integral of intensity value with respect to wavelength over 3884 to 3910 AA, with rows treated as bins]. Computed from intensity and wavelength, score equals 59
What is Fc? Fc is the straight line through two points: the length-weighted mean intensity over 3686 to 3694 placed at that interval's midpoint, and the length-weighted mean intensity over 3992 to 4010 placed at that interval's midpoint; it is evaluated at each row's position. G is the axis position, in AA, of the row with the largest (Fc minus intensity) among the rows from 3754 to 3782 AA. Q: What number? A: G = 3768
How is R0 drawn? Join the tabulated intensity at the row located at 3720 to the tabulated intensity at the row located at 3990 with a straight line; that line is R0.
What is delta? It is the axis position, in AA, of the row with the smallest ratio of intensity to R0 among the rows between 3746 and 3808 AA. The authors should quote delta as 3795 AA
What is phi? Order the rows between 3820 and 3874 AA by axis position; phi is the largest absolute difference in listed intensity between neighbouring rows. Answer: 32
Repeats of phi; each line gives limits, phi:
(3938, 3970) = 16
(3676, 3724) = 28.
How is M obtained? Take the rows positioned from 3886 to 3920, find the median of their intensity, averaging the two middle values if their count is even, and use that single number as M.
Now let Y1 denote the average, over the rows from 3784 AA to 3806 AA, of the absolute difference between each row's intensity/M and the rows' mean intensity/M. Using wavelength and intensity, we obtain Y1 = 0.05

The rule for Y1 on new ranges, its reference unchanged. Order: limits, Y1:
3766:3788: 0.07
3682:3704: 0.03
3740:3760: 0.05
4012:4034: 0.02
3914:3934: 0.04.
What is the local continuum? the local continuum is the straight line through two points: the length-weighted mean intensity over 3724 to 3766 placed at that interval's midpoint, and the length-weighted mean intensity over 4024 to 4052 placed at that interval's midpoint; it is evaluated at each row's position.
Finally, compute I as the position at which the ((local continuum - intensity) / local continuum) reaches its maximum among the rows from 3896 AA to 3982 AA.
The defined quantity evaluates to 3897 AA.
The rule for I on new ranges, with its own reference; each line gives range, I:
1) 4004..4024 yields 4008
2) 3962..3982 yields 3975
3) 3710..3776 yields 3720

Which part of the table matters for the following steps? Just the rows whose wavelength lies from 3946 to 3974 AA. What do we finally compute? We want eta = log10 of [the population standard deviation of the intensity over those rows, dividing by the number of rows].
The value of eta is 0.76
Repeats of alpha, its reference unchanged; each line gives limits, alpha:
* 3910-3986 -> 3975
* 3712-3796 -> 3795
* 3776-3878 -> 3795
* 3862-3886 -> 3885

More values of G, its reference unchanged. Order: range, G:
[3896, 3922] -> 3897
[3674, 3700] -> 3684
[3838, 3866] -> 3840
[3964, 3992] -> 3975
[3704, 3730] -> 3720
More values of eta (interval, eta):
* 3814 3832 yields 0.40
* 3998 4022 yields -0.31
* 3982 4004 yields -0.08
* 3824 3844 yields 0.37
